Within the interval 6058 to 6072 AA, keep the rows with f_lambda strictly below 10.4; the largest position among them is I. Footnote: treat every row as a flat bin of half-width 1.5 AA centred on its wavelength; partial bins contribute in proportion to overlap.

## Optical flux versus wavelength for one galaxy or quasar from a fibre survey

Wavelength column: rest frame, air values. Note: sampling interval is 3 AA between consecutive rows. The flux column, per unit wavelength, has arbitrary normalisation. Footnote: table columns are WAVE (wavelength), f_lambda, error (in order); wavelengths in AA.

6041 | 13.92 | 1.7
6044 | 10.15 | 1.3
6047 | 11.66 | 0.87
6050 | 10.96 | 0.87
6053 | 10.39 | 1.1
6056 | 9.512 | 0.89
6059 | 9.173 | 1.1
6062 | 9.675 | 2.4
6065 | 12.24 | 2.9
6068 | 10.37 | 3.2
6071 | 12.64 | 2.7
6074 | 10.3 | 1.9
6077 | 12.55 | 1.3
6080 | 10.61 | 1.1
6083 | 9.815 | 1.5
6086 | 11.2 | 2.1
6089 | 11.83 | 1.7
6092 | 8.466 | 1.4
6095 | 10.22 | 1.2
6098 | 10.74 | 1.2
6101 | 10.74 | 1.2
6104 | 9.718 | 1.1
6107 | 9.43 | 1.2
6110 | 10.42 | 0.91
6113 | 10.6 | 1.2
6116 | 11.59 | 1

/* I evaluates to 6068 AA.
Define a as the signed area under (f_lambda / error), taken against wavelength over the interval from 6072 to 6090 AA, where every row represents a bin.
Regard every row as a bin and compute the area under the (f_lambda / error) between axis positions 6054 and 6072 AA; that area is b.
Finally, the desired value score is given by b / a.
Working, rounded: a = 130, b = 108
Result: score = 0.83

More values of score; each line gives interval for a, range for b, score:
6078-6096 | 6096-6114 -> 1.27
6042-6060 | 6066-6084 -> 0.62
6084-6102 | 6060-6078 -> 0.70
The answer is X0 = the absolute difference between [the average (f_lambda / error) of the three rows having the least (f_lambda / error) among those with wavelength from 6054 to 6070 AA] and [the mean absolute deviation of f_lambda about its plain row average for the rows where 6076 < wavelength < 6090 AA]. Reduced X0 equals 3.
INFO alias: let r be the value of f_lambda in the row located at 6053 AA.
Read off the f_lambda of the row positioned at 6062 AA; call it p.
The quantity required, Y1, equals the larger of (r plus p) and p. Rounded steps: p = 9.675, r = 10.39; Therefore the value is 20.1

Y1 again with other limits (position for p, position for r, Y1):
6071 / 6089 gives 24.5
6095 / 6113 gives 20.8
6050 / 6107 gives 20.4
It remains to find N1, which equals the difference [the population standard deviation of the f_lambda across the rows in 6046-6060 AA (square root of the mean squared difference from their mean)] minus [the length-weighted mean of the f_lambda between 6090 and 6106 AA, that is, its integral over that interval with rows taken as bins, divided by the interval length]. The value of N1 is -9.1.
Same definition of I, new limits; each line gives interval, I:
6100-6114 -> 6107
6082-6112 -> 6107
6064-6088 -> 6083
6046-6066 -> 6062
